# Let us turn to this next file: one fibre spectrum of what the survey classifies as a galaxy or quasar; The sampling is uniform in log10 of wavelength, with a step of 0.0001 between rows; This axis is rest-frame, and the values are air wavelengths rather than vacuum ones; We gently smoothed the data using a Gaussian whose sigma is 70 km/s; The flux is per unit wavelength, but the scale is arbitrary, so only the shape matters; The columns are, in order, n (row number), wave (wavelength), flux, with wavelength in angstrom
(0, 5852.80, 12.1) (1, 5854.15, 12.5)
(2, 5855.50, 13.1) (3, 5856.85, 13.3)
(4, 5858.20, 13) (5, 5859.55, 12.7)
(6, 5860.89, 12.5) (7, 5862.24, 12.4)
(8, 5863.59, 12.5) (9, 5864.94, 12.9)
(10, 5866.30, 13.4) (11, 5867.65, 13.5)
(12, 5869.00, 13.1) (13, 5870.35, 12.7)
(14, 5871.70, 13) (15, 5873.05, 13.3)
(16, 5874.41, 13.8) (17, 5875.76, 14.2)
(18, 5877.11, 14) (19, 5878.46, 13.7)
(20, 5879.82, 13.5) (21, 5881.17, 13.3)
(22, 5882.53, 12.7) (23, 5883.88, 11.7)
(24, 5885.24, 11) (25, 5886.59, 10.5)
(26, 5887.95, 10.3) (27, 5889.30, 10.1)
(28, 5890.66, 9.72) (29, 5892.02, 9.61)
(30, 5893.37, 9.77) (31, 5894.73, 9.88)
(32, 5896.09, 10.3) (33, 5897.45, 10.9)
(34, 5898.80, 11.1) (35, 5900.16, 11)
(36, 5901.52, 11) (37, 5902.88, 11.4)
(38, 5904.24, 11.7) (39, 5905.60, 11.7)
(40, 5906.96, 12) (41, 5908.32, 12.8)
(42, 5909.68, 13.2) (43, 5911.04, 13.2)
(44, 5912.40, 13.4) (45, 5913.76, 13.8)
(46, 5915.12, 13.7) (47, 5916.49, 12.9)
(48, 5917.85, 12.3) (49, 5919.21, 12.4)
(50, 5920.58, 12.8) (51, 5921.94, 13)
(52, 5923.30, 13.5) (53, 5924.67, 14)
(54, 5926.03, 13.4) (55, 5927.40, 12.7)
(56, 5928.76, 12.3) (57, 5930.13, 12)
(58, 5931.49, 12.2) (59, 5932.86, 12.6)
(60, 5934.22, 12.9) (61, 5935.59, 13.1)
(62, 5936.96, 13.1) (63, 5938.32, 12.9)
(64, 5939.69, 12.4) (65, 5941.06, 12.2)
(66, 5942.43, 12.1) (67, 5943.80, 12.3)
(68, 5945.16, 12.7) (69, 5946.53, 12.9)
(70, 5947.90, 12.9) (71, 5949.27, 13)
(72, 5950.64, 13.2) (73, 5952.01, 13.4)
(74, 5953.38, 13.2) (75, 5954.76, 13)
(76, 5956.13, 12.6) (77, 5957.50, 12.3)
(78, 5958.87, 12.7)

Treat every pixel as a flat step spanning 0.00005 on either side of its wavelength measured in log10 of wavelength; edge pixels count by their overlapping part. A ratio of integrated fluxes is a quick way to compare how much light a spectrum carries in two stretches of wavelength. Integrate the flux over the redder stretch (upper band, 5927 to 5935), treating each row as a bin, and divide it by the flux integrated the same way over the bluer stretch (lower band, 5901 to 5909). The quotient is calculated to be 1.06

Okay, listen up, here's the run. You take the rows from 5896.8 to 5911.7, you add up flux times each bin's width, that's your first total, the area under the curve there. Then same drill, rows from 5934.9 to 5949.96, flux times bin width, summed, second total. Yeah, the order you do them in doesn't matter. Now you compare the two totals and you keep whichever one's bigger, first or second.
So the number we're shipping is 191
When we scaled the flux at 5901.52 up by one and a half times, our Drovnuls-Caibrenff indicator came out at 16.5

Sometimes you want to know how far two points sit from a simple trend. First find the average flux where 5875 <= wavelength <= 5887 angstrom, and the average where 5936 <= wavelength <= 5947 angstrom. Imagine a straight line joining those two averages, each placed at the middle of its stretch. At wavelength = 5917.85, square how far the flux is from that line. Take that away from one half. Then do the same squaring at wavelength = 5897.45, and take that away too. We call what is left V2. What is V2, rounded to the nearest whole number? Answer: -3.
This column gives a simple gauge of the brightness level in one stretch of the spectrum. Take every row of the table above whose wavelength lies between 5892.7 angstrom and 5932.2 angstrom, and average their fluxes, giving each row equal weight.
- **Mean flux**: 12.2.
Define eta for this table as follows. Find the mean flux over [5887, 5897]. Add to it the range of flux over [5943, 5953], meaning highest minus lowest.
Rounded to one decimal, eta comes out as 11.1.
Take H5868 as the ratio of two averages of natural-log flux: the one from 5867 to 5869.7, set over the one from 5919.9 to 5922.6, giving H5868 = 1.01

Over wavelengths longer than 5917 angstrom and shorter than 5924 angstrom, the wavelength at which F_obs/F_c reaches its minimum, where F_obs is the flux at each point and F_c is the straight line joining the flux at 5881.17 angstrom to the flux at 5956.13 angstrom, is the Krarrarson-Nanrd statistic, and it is 5917.85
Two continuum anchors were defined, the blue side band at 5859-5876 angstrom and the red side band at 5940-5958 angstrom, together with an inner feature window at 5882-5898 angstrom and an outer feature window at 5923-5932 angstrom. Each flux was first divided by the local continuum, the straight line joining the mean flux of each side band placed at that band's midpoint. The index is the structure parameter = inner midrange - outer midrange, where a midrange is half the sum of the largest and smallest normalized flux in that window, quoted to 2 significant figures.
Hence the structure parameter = -0.15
